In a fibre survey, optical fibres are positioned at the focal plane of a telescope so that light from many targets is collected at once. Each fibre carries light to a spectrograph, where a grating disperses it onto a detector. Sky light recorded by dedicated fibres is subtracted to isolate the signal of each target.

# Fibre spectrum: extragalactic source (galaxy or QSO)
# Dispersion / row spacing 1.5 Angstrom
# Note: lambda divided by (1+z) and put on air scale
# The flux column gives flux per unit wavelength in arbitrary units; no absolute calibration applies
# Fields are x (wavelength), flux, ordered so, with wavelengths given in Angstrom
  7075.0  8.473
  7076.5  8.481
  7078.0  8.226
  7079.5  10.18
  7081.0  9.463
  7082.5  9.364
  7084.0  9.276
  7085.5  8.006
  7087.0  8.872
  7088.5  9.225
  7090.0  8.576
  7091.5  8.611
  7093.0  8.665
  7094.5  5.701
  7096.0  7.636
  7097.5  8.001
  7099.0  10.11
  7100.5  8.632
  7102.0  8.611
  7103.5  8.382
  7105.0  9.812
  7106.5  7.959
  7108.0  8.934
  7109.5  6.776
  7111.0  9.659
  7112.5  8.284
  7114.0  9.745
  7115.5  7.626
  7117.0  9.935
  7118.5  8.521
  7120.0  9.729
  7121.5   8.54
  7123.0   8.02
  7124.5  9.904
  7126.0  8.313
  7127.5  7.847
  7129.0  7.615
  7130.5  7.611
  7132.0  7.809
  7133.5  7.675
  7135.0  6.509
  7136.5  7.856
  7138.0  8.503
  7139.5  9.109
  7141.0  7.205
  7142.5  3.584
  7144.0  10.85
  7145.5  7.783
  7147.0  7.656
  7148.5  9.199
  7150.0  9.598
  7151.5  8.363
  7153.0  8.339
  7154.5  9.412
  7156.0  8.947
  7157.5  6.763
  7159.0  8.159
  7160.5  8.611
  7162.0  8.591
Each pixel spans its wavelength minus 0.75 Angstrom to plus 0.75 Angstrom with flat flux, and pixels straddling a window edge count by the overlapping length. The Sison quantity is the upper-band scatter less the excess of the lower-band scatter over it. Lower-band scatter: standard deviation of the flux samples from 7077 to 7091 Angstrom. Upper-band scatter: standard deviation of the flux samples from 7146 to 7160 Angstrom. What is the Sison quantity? 1.1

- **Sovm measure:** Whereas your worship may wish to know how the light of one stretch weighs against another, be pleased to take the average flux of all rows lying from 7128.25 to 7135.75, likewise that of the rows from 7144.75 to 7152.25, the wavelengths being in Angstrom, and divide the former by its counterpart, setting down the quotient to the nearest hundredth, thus 0.87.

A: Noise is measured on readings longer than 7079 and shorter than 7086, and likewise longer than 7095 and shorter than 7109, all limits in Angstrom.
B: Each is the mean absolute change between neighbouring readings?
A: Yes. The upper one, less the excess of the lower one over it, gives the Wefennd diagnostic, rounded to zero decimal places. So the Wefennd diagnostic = 2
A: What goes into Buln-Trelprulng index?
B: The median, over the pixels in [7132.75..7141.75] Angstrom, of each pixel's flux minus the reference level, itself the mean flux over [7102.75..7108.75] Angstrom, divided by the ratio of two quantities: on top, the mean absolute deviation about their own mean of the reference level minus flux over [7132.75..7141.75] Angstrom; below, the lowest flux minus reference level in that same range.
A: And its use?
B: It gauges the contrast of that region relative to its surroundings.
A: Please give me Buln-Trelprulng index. 3.3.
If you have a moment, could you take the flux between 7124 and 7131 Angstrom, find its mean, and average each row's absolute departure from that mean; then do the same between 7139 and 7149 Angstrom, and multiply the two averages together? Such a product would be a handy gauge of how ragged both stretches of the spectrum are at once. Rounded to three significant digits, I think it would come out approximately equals 1.05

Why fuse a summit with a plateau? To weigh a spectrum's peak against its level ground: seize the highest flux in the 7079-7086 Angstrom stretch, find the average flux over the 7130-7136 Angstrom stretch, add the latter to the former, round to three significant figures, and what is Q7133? 17.6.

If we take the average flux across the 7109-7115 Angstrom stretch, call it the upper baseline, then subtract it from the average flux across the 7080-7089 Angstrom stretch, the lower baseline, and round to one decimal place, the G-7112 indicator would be 0.4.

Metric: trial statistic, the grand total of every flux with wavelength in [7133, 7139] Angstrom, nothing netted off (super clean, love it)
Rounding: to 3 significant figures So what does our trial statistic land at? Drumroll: 30.5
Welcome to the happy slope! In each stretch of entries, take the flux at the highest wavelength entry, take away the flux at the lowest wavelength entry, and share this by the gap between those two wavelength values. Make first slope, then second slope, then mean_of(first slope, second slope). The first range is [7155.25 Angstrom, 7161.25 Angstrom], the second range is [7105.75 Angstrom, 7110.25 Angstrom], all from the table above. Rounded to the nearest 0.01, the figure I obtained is -0.23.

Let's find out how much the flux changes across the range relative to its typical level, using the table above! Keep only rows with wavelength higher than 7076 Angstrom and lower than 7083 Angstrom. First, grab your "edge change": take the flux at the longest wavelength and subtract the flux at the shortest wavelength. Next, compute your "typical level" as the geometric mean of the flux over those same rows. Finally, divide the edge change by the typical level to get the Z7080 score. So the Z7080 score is 0.10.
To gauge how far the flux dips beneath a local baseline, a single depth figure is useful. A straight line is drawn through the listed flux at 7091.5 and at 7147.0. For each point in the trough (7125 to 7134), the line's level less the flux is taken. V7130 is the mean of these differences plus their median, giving 0.3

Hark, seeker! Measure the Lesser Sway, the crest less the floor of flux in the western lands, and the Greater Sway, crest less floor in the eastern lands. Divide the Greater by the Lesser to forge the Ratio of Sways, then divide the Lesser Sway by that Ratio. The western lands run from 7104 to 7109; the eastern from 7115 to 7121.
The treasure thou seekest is 1.5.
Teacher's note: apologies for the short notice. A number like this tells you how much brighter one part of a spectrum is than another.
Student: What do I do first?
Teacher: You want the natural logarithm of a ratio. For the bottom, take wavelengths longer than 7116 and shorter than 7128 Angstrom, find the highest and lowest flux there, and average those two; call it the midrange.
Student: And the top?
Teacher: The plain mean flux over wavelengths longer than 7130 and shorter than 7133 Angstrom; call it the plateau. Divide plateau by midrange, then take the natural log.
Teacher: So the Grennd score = -0.14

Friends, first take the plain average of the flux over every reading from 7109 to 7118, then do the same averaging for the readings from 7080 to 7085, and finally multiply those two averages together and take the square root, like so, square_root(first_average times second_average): 9.0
